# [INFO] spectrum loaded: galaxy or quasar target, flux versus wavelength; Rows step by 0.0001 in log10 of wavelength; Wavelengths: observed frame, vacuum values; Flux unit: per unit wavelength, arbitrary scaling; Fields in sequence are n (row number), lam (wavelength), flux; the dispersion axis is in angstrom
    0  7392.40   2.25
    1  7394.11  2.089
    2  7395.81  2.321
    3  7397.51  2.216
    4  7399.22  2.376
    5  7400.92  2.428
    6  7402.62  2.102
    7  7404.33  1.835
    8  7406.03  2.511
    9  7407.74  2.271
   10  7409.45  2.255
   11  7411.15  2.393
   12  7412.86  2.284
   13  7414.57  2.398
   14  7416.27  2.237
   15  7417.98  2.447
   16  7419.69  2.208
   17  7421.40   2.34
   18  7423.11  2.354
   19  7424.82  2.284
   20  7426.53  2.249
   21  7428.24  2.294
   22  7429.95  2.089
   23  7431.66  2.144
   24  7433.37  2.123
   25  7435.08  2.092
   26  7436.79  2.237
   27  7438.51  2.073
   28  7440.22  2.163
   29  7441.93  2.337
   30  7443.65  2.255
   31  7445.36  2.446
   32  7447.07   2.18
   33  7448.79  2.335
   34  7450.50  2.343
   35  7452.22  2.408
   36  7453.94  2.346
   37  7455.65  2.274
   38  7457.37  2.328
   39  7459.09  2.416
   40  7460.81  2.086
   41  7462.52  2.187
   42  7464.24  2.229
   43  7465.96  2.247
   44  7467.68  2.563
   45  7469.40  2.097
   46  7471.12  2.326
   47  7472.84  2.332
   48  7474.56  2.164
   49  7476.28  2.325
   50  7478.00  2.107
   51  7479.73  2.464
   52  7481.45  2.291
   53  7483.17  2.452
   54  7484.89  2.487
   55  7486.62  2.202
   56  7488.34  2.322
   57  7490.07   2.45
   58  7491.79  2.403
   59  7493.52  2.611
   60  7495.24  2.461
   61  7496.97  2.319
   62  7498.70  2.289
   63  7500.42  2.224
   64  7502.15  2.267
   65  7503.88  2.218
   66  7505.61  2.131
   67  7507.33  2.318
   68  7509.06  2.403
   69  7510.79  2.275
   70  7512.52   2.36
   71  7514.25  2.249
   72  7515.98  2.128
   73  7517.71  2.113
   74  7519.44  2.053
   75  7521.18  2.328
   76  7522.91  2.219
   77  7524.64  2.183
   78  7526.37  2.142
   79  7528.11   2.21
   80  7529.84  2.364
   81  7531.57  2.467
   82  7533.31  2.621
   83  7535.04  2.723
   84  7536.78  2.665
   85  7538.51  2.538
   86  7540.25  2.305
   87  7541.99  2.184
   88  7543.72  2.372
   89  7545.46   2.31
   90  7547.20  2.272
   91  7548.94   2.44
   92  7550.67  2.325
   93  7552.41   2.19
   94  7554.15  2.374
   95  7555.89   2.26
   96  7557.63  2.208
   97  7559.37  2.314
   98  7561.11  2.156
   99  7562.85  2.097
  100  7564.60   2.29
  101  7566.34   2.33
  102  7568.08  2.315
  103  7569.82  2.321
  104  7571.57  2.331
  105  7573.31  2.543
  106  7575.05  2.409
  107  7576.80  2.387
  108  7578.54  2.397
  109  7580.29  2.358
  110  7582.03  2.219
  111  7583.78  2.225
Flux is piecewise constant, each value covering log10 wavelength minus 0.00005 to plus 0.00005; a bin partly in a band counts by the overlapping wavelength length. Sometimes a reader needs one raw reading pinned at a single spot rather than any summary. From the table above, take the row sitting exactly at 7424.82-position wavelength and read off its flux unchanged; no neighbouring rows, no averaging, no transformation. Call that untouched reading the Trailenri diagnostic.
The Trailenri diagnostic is 2.284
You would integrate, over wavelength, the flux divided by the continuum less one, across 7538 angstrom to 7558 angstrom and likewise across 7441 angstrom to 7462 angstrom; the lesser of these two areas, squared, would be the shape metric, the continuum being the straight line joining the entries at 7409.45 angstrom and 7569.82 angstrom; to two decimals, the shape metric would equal 0.00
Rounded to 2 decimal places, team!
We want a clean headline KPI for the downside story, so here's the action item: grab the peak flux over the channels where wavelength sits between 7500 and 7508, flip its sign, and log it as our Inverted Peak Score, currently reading -2.32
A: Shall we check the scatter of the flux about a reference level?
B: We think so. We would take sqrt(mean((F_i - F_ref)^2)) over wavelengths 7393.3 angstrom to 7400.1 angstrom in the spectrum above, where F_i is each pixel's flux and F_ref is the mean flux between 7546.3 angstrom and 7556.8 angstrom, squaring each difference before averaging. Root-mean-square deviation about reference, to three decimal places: 0.125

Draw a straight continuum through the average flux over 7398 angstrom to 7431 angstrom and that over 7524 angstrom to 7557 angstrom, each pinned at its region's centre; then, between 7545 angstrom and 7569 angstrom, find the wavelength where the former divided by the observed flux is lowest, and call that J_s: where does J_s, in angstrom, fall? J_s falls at 7548.94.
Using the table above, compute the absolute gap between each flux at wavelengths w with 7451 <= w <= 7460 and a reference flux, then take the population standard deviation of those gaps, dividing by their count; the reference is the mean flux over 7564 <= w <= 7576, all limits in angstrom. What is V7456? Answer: 0.024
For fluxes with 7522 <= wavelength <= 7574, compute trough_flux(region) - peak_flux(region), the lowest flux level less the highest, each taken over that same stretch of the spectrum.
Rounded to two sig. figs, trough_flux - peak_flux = -0.63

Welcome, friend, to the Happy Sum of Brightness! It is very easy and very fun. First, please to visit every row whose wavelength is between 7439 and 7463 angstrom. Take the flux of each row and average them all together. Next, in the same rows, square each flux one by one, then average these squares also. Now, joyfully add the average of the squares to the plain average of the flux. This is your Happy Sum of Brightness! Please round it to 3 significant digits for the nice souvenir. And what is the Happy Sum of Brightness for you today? 7.56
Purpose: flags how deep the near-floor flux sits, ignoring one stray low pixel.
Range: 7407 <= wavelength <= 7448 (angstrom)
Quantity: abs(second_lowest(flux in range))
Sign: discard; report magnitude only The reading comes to 2.089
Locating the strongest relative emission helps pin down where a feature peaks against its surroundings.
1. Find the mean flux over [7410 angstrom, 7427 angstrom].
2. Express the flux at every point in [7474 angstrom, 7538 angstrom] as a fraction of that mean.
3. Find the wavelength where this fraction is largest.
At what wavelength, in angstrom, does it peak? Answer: 7535.04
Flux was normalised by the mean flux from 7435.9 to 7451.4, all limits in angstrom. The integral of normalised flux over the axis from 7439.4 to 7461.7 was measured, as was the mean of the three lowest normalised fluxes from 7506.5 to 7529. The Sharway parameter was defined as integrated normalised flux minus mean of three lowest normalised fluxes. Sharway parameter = 21.8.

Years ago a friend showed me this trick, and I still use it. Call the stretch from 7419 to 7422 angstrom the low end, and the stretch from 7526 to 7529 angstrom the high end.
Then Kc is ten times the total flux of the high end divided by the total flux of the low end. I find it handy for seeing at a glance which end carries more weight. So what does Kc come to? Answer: 9.6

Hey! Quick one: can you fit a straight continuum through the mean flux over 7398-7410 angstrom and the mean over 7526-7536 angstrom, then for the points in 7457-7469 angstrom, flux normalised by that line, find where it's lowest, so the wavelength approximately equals 7460.81 angstrom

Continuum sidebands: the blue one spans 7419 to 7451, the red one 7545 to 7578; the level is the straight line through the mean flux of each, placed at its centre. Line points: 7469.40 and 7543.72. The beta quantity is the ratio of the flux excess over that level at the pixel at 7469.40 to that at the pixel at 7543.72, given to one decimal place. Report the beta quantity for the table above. -2.2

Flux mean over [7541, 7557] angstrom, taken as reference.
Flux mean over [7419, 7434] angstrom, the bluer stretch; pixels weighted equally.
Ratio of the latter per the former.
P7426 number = 0.97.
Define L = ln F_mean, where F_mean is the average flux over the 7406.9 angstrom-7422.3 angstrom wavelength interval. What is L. 0.839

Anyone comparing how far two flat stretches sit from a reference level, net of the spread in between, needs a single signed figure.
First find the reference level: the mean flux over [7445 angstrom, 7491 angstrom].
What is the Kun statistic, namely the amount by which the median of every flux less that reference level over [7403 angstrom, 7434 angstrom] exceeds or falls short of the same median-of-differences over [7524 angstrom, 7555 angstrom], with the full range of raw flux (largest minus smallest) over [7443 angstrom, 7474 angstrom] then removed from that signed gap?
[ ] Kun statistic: -0.54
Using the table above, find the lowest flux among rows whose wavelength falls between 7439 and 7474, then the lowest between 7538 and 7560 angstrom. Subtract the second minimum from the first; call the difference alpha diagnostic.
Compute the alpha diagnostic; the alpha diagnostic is -0.10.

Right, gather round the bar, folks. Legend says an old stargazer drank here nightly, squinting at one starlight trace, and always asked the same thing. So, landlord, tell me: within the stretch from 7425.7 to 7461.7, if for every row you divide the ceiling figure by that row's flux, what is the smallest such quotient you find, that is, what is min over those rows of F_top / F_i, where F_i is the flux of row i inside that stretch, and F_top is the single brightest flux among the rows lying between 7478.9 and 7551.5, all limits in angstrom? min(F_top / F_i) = 1.11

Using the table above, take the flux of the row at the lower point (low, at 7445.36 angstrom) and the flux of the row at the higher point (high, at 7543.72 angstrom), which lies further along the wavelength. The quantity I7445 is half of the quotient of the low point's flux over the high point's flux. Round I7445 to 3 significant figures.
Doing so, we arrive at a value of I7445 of 0.516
